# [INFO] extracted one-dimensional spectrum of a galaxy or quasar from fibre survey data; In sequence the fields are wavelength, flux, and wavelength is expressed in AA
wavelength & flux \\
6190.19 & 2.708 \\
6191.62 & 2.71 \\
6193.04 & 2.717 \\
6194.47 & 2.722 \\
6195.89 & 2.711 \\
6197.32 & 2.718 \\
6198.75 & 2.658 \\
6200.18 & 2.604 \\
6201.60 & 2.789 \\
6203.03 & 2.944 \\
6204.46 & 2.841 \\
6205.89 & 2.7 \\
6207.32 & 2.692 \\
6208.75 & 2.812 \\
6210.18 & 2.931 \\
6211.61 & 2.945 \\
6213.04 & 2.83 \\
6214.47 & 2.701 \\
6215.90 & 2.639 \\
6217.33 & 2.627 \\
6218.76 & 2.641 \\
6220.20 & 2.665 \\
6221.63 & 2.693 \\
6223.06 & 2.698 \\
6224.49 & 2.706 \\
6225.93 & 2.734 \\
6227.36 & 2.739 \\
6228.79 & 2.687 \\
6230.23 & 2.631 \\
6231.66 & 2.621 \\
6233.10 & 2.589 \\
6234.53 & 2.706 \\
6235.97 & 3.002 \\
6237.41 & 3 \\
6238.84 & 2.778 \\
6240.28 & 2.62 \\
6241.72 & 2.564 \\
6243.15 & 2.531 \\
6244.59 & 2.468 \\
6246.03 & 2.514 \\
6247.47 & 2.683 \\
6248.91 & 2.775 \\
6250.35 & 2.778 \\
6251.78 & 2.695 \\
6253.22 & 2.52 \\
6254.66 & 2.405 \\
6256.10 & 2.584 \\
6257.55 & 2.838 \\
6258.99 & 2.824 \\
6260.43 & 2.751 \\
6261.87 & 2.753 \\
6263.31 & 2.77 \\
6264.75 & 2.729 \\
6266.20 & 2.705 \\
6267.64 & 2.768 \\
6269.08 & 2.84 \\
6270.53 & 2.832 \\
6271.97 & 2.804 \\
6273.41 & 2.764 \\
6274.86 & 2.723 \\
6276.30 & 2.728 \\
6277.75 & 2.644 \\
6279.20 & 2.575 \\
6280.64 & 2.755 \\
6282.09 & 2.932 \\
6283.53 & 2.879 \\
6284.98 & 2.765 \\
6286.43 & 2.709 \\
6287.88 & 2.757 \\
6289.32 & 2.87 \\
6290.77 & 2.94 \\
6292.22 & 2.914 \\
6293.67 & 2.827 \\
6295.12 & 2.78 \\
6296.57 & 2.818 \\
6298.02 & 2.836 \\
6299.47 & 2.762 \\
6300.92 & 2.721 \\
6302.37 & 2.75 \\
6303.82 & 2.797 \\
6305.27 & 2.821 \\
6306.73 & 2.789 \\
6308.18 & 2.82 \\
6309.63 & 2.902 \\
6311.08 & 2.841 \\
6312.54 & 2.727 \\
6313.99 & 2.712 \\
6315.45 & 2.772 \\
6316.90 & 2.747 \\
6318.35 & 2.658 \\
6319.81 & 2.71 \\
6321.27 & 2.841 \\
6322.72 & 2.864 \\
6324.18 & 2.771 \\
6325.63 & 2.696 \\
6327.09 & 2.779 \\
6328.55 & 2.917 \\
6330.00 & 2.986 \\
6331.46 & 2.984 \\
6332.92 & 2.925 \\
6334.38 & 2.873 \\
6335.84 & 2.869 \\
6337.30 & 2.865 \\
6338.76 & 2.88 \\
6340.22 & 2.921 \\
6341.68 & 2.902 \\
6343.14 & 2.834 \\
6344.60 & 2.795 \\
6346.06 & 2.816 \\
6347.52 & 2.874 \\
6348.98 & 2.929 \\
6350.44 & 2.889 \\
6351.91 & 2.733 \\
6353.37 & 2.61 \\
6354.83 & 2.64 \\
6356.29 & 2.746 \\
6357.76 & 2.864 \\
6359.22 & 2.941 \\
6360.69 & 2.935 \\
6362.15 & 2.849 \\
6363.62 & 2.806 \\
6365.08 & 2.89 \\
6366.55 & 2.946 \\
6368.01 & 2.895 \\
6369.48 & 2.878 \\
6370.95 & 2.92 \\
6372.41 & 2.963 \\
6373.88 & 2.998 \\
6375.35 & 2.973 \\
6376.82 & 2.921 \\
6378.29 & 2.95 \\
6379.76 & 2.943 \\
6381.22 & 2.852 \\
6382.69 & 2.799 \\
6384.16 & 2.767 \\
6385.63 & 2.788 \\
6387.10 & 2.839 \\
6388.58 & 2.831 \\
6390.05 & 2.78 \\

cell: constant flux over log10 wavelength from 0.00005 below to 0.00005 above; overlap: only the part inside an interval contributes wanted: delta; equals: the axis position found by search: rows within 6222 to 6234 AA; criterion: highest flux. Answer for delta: 6227.36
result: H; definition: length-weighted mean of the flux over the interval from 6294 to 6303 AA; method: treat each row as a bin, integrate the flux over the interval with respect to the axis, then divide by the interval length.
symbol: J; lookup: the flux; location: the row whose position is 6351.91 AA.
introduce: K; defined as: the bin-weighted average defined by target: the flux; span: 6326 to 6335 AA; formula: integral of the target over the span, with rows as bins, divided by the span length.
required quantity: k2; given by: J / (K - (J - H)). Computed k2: 0.93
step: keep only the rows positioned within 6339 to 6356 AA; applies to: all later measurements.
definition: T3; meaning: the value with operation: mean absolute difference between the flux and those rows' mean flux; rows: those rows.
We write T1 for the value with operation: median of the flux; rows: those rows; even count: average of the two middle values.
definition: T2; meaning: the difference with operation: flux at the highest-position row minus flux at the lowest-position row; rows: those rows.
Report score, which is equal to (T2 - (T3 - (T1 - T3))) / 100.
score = 0.0238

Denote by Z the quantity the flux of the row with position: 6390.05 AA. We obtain 2.78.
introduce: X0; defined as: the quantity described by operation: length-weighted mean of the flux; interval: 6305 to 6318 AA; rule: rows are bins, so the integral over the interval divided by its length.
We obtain 2.79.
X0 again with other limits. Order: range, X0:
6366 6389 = 2.89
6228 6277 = 2.71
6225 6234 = 2.67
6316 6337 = 2.83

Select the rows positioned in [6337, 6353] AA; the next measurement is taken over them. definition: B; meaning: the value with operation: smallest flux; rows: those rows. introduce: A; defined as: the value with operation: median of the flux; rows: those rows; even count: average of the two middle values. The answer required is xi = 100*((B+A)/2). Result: 280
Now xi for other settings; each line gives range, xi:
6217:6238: 264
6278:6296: 269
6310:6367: 273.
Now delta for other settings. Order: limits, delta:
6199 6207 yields 6203.03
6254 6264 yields 6257.55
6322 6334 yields 6330.00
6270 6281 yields 6270.53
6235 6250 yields 6235.97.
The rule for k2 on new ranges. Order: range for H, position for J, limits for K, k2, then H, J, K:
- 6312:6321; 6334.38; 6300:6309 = 1.09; 2.73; 2.873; 2.78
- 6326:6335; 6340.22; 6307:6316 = 1.05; 2.90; 2.921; 2.80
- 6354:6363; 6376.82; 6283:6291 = 1.08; 2.83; 2.921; 2.81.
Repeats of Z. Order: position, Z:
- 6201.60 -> 2.789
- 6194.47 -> 2.722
